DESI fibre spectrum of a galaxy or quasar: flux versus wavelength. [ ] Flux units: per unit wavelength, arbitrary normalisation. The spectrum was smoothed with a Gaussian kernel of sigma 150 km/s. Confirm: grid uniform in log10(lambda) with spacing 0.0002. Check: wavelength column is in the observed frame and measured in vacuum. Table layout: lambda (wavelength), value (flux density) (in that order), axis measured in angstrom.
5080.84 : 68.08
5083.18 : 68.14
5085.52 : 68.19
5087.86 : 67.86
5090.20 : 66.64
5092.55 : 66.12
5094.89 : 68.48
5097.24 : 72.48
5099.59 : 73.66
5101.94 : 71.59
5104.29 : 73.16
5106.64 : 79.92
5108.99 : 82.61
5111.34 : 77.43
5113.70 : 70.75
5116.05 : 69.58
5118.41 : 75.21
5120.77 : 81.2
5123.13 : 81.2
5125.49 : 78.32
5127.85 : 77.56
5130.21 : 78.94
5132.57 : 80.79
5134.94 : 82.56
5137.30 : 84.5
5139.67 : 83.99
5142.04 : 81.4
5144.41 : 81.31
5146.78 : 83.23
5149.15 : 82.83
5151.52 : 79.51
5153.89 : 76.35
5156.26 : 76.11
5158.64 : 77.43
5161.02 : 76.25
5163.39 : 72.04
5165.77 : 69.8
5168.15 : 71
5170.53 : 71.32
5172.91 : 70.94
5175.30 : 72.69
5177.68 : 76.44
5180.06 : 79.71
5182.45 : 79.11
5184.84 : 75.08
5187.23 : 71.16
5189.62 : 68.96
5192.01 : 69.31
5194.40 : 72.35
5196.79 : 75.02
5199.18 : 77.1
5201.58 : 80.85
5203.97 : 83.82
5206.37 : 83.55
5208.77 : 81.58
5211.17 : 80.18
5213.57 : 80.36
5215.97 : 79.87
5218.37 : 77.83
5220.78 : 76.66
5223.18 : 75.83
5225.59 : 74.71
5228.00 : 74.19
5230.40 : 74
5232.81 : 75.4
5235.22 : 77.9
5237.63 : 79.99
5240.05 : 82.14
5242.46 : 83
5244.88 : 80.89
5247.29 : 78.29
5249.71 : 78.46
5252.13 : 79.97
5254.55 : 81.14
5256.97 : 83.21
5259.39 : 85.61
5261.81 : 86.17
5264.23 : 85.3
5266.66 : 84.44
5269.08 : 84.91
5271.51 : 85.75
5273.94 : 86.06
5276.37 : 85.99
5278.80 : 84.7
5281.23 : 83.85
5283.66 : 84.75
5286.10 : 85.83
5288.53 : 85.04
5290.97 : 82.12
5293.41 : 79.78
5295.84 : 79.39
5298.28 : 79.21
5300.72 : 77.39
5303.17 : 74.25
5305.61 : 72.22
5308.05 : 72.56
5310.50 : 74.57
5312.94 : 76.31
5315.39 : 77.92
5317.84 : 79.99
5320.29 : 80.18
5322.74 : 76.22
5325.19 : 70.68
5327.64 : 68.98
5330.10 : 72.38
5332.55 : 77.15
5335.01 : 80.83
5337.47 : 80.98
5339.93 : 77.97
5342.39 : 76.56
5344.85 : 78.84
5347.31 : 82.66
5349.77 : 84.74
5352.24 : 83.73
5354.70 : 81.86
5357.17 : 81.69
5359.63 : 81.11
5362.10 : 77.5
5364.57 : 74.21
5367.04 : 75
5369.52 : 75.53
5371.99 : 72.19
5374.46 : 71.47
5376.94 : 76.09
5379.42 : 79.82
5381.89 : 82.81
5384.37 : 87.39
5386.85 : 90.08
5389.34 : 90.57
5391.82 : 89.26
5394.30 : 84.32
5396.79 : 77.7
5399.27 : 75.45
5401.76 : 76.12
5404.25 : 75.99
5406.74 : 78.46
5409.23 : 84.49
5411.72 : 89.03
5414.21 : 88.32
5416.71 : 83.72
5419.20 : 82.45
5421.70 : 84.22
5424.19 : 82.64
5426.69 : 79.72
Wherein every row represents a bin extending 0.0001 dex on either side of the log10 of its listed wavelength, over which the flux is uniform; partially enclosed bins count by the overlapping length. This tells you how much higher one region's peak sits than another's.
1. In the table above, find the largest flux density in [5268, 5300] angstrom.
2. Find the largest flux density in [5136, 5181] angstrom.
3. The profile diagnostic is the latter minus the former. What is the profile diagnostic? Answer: -2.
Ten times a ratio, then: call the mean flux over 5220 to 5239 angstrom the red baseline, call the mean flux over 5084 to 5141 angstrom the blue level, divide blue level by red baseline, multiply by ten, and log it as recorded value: 9.9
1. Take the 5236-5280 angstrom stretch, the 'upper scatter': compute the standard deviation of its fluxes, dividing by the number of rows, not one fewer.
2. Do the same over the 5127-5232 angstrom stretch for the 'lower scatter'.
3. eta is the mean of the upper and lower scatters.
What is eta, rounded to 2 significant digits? 3.5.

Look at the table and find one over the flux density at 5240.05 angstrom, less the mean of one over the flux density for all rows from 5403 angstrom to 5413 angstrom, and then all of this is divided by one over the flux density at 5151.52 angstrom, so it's -0.005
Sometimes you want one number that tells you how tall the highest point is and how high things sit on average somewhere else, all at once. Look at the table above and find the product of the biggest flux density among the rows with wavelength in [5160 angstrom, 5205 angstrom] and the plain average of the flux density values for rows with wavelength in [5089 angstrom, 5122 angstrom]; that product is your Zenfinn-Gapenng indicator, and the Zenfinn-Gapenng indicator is 6160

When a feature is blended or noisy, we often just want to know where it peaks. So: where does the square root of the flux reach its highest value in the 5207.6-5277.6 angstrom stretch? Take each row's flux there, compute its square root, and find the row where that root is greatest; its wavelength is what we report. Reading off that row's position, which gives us 5261.81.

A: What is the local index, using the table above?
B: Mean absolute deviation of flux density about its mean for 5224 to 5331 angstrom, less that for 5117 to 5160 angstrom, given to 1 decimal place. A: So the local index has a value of 1.6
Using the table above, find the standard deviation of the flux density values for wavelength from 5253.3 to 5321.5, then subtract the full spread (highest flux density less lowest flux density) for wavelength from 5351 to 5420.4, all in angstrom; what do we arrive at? -15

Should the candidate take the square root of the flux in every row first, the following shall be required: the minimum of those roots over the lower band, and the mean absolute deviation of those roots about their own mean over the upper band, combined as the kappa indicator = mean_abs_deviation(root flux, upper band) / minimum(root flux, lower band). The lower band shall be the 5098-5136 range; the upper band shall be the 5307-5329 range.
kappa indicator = 0.0220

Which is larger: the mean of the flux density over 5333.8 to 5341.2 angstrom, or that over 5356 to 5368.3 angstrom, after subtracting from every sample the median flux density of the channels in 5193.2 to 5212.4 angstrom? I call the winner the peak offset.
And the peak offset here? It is -1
